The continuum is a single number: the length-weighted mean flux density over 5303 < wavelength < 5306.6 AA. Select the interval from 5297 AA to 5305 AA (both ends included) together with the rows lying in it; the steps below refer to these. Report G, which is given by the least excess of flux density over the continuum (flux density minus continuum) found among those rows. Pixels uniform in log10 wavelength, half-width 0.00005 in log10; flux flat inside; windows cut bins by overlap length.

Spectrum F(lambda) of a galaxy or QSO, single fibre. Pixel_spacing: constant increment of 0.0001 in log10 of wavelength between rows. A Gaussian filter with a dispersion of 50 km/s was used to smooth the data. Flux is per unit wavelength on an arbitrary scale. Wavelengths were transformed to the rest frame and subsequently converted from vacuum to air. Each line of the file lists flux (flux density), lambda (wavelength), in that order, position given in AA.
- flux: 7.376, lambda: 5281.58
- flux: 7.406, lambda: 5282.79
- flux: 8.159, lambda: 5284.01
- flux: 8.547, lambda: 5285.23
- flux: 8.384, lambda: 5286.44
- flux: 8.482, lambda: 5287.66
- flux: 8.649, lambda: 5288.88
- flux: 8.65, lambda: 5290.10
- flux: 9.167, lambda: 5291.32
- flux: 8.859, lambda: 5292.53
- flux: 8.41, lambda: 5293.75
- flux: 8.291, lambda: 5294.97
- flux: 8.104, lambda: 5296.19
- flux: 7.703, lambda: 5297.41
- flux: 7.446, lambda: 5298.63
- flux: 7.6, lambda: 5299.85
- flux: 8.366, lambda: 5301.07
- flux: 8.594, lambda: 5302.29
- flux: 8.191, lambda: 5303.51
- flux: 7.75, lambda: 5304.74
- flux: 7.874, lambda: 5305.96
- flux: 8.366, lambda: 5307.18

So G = -0.48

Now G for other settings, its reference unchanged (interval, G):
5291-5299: -0.48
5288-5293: 0.73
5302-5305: -0.17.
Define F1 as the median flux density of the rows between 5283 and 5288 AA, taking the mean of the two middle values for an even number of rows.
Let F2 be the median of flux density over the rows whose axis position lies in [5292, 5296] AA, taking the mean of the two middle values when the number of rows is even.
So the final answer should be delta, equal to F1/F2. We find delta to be 1.00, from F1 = 8.43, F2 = 8.4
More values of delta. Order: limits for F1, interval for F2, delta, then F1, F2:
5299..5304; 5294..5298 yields 1.02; 8.28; 8.1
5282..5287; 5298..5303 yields 1.04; 8.27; 8.0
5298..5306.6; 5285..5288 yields 0.93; 7.87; 8.5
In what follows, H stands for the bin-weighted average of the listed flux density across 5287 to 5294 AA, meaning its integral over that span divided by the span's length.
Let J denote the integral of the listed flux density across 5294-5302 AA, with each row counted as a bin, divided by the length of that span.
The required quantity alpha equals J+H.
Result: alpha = 16.68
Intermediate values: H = 8.7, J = 7.97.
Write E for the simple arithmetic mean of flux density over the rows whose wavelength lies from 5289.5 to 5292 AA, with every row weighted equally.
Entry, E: 8.9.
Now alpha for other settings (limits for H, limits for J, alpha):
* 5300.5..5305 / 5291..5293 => 17.29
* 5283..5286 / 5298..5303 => 16.24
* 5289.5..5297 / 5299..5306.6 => 16.60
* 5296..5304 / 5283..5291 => 16.44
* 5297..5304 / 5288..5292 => 16.80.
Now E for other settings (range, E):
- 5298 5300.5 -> 7.5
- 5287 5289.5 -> 8.6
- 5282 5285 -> 7.8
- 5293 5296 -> 8.4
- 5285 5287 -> 8.5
